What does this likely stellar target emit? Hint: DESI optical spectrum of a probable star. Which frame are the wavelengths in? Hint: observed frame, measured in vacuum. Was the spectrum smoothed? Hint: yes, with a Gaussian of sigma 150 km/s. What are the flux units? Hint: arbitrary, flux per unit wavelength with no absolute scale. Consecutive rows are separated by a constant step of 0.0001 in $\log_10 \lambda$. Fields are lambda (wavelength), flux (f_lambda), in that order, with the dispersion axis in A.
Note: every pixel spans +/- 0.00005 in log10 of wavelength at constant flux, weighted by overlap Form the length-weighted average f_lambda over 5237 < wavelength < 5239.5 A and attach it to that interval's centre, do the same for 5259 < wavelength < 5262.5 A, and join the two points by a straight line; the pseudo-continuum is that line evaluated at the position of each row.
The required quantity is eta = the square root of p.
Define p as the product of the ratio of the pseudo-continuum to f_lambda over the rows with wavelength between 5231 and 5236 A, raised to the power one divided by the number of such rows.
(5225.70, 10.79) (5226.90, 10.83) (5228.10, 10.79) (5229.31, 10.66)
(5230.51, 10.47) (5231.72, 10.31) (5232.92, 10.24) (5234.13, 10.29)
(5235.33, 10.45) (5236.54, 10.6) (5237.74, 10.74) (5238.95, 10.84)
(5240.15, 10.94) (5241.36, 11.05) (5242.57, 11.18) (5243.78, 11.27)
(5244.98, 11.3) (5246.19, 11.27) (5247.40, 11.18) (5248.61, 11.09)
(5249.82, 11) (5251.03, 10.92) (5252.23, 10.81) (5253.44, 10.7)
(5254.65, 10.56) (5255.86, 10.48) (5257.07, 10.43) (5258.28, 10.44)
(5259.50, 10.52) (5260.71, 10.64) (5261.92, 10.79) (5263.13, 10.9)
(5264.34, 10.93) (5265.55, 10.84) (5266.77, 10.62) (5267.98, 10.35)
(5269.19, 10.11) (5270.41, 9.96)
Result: 1.02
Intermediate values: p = 1.05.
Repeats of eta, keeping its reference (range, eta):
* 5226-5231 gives 1.01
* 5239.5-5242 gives 0.99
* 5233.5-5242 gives 1.00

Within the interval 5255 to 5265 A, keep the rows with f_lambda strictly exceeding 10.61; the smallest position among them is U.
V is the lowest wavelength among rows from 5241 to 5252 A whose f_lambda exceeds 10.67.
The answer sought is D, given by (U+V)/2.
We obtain 5251.0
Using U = 5260.71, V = 5241.36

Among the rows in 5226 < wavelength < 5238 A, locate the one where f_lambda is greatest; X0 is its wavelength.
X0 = 5226.90 A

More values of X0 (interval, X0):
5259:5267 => 5264.34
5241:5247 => 5244.98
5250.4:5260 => 5251.03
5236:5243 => 5242.57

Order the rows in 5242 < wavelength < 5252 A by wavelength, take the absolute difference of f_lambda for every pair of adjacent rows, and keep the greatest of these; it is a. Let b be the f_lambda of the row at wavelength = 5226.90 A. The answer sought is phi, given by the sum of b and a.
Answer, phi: 10.9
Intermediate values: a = 0.090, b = 10.83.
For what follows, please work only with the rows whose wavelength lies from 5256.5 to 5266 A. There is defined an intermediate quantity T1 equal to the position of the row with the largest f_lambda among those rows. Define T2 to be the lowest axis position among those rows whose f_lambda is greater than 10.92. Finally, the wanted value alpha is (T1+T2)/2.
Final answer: 5264.3 A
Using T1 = 5264.34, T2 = 5264.34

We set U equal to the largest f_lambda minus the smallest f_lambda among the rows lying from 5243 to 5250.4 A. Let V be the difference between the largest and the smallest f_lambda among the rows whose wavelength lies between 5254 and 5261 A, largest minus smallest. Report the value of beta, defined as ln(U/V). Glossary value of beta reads 0.36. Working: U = 0.30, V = 0.21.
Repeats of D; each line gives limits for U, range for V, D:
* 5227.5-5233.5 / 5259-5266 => 5245.0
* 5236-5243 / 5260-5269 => 5249.8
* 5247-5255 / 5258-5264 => 5254.7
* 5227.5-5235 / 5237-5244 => 5232.9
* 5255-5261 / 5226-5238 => 5243.8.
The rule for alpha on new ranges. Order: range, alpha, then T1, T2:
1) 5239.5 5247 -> 5242.6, 5244.98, 5240.15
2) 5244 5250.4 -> 5245.0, 5244.98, 5244.98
